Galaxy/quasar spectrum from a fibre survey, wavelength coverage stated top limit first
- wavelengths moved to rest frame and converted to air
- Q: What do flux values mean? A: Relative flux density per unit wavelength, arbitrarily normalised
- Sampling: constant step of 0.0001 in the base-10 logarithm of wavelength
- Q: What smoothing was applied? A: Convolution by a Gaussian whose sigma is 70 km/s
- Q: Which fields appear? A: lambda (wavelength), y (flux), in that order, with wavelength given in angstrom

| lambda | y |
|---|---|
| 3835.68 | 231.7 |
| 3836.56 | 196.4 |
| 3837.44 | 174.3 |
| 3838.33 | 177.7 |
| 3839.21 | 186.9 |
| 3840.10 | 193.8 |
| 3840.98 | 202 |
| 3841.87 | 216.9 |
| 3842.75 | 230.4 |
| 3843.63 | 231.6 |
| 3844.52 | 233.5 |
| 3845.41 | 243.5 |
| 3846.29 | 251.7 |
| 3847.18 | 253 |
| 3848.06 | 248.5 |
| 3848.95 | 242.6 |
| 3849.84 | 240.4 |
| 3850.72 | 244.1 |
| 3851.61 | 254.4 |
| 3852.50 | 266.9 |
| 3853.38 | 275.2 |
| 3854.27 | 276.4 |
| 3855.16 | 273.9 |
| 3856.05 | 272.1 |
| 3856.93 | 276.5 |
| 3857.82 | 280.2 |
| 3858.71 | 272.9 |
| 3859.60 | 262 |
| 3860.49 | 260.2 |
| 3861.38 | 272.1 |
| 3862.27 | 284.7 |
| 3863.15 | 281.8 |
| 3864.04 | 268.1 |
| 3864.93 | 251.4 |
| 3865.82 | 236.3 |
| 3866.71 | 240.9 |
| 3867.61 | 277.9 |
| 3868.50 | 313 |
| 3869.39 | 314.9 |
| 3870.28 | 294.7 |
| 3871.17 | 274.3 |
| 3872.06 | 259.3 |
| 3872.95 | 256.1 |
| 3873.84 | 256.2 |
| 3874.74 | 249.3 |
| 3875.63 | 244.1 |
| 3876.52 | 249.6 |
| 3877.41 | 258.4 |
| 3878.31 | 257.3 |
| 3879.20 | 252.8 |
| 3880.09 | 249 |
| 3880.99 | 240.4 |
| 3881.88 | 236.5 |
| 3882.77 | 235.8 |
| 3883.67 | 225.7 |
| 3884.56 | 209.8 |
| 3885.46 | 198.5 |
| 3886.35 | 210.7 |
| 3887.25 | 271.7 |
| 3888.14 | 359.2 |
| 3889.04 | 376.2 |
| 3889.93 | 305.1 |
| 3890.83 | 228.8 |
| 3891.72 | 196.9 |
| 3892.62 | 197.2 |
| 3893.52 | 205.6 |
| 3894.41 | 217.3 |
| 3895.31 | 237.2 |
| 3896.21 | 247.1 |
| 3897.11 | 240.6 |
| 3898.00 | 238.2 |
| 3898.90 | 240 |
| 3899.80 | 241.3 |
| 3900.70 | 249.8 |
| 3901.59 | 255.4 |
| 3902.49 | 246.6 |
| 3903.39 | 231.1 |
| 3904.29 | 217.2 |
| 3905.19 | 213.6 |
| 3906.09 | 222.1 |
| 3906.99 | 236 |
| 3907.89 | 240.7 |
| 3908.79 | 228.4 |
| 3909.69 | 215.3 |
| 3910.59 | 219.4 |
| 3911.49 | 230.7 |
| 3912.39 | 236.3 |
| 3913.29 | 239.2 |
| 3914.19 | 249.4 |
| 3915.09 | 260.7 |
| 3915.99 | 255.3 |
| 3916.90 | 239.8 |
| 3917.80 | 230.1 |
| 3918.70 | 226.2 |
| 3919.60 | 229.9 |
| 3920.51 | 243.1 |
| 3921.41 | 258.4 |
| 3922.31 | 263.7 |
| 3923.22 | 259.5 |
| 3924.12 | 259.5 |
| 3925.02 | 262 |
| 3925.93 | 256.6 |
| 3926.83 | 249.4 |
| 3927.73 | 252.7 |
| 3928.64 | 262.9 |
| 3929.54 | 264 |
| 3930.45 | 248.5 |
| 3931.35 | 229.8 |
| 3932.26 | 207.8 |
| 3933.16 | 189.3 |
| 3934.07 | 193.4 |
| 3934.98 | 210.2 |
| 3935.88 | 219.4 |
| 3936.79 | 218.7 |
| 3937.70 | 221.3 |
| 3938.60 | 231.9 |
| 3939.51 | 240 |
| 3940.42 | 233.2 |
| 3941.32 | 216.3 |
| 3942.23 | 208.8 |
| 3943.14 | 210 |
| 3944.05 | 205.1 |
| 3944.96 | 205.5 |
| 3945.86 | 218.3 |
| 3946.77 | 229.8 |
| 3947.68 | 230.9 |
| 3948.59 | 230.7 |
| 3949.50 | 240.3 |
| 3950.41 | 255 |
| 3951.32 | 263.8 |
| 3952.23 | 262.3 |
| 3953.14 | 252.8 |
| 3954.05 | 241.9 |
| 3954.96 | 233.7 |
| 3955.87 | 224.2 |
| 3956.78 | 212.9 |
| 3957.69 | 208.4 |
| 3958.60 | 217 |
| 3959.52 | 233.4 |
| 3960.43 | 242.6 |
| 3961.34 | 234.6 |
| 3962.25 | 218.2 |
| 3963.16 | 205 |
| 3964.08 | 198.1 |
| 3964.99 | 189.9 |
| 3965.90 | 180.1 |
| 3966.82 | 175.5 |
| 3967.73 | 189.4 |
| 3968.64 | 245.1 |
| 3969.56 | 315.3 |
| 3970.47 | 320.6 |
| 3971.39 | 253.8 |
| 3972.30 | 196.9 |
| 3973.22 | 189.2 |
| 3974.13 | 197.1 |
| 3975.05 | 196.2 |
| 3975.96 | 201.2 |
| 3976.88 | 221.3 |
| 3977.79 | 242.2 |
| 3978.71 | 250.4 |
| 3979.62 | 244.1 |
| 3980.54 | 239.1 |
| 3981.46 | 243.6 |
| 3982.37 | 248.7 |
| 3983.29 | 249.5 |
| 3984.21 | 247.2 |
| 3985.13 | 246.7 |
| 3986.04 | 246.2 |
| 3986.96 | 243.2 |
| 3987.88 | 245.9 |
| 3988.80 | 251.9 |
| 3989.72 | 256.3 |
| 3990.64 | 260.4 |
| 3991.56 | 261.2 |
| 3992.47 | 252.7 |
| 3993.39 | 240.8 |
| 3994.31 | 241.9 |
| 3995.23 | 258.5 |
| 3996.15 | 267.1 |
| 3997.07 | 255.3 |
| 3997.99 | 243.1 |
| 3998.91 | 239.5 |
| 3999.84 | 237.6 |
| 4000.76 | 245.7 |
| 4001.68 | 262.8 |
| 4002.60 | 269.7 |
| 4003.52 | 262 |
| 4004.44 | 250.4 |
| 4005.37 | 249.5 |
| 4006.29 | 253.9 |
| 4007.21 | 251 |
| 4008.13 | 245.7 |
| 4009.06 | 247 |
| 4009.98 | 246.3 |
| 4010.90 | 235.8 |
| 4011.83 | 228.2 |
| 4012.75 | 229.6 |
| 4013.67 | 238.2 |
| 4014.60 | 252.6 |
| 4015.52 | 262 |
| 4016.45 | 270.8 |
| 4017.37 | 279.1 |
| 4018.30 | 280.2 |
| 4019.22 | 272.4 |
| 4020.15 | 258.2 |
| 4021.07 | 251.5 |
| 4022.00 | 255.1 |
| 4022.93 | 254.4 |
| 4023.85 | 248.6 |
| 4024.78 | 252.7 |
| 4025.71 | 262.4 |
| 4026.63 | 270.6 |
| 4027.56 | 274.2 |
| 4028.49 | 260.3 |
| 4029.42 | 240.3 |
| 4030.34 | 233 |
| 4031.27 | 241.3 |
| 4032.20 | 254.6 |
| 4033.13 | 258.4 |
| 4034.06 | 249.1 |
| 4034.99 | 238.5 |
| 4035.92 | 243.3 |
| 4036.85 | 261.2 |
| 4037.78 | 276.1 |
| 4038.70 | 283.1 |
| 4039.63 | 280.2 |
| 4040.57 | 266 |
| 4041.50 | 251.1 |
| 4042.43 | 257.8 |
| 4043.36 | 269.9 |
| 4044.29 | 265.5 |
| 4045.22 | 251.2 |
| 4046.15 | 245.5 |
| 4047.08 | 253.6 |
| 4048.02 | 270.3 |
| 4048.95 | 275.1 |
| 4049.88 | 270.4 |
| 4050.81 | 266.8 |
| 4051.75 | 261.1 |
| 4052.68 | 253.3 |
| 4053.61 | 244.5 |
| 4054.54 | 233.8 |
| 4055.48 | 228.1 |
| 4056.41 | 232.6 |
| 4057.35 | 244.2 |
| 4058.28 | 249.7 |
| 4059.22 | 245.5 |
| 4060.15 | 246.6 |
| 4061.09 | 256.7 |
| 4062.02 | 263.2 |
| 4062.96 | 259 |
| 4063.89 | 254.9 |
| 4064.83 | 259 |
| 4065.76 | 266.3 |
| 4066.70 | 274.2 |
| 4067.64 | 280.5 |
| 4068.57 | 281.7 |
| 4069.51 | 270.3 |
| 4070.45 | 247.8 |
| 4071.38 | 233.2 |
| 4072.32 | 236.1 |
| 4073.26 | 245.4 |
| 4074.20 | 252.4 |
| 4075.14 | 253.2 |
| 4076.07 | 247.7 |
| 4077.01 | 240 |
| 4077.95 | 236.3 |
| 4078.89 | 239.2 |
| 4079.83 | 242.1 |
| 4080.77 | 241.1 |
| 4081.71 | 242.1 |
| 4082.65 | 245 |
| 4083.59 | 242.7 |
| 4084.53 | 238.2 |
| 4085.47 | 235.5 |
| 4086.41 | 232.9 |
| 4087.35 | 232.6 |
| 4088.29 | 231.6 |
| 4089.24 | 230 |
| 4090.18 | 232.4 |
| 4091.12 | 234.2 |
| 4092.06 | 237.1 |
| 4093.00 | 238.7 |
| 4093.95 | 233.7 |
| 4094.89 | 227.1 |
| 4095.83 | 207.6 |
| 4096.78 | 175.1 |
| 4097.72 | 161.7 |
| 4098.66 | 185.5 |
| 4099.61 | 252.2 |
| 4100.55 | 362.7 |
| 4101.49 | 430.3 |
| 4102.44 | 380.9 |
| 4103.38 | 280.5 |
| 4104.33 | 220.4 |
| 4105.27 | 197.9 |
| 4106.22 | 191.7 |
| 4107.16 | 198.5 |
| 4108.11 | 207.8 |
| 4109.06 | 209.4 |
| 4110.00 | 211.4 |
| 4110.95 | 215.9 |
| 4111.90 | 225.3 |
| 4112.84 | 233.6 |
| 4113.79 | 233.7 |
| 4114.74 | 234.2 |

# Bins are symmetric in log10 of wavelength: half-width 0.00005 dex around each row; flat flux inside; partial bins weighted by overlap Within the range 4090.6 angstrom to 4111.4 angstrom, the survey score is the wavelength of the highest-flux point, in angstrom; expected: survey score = 4101.49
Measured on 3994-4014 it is 4002.60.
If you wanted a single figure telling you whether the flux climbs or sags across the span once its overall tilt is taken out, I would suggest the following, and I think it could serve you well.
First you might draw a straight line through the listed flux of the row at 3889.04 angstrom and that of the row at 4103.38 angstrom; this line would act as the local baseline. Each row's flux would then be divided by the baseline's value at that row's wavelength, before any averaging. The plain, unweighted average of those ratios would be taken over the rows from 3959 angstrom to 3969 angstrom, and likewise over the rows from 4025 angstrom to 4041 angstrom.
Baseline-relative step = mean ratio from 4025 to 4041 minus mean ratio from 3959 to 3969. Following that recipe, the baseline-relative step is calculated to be 0.22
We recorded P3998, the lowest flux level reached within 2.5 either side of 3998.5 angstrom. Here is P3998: 237.6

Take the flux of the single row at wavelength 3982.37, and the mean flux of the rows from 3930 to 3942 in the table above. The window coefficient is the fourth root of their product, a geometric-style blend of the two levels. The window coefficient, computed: 15.3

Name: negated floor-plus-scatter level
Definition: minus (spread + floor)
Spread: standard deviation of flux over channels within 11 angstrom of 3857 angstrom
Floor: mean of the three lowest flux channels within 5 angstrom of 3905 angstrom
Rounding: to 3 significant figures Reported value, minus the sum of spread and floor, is -230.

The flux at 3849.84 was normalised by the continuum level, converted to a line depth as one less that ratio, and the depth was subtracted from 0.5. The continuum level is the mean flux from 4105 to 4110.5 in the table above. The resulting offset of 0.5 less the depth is 0.69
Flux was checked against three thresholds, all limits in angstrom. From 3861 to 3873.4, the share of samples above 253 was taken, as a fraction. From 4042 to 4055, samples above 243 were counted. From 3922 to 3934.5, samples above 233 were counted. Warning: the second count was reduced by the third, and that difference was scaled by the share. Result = 2.4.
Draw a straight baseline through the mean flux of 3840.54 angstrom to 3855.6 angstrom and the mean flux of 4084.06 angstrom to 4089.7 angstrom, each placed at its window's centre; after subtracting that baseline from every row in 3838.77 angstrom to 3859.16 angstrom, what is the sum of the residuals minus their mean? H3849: 6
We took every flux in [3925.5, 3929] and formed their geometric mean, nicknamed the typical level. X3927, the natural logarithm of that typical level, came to 5.54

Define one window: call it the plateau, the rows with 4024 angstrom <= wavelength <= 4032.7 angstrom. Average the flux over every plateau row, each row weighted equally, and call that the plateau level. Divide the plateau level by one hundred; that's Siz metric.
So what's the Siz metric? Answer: 2.54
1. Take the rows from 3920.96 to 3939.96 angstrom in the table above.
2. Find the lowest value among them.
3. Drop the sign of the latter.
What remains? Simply 189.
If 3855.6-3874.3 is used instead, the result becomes 236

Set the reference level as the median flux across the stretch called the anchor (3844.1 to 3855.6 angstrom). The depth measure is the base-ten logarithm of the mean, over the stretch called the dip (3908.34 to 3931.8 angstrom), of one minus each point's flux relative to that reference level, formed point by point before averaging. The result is -1.58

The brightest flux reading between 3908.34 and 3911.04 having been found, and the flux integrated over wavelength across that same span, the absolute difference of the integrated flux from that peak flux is 369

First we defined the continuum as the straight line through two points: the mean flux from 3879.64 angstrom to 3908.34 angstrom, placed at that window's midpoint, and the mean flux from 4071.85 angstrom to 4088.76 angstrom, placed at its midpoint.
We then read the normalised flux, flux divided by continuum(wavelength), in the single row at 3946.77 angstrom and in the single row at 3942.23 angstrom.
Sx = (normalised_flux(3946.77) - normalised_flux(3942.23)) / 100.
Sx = 0.0009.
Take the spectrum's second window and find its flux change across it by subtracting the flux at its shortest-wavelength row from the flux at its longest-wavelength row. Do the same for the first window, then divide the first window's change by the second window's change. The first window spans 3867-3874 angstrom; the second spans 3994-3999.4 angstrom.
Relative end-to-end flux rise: 9.0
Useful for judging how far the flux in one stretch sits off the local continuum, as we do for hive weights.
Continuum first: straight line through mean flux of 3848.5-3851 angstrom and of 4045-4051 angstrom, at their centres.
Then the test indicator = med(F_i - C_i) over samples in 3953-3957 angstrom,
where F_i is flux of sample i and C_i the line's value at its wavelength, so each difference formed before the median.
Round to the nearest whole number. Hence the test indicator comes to -19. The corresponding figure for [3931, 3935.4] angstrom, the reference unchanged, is -43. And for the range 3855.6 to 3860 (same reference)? 30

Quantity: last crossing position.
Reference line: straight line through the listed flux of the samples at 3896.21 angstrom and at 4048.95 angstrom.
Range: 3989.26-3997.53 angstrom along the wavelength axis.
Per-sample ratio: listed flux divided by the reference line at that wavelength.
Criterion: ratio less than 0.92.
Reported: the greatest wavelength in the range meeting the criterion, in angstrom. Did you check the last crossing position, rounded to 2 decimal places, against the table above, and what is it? 3994.31 angstrom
